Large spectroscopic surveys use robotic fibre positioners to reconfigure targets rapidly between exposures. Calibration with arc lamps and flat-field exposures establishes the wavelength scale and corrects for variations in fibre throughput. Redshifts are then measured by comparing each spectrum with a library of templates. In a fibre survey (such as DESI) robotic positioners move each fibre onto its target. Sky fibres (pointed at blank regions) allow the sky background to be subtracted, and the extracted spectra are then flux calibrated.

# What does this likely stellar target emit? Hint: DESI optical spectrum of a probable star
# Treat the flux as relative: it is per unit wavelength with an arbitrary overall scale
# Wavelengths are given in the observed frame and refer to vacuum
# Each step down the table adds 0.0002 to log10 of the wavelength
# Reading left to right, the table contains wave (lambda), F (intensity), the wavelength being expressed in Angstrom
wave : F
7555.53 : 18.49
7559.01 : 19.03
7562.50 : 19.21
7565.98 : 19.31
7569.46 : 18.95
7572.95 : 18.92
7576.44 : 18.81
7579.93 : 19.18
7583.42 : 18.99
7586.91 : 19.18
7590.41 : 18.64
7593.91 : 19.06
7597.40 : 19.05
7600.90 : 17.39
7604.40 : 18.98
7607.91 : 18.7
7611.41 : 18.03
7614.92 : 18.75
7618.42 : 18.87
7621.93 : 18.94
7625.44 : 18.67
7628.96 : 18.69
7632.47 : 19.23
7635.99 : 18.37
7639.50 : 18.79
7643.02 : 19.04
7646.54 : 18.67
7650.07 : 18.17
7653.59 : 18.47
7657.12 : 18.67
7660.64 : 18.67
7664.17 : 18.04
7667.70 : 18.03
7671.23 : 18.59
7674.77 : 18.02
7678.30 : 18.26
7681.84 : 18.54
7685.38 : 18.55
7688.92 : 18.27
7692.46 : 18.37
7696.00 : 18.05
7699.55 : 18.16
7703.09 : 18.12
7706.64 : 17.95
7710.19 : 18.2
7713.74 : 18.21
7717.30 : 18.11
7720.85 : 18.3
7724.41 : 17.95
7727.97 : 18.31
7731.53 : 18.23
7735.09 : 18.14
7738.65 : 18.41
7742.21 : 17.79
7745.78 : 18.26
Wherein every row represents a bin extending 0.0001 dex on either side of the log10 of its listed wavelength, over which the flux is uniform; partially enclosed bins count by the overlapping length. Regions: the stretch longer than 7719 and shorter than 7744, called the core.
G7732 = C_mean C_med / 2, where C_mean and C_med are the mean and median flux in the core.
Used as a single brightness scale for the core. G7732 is 166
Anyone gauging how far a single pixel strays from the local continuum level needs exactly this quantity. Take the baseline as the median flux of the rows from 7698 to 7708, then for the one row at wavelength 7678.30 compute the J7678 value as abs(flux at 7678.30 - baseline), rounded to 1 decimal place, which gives 0.1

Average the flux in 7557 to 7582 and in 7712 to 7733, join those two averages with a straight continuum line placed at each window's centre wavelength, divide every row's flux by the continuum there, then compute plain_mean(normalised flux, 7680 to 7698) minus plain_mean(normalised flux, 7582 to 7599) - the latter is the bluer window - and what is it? -0.004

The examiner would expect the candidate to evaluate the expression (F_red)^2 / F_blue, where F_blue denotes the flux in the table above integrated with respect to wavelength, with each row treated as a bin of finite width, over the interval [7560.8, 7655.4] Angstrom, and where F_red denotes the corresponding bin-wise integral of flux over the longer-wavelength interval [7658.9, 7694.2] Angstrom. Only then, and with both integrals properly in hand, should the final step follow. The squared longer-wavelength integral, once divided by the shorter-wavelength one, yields 236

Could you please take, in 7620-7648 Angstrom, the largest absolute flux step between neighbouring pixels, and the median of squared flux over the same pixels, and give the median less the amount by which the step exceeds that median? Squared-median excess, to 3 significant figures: 702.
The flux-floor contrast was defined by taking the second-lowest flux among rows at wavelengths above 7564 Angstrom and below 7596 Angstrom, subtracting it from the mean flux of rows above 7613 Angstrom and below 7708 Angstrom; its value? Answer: -0.3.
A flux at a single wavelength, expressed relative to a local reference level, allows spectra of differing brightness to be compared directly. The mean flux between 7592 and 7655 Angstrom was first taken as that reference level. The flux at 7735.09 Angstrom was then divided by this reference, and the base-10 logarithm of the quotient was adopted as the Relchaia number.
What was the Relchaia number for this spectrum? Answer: -0.012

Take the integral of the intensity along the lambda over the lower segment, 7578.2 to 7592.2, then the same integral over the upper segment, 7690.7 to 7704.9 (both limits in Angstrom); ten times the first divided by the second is 10.3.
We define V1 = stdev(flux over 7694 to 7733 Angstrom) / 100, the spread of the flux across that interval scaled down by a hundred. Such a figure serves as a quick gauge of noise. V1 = 0.0012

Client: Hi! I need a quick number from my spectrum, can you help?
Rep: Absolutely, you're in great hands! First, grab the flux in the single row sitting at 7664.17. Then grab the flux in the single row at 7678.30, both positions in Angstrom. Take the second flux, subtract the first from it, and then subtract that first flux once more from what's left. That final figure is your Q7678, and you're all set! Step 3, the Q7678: -17.8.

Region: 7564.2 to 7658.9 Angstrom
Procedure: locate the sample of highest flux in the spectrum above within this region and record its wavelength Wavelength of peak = 7565.98 Angstrom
